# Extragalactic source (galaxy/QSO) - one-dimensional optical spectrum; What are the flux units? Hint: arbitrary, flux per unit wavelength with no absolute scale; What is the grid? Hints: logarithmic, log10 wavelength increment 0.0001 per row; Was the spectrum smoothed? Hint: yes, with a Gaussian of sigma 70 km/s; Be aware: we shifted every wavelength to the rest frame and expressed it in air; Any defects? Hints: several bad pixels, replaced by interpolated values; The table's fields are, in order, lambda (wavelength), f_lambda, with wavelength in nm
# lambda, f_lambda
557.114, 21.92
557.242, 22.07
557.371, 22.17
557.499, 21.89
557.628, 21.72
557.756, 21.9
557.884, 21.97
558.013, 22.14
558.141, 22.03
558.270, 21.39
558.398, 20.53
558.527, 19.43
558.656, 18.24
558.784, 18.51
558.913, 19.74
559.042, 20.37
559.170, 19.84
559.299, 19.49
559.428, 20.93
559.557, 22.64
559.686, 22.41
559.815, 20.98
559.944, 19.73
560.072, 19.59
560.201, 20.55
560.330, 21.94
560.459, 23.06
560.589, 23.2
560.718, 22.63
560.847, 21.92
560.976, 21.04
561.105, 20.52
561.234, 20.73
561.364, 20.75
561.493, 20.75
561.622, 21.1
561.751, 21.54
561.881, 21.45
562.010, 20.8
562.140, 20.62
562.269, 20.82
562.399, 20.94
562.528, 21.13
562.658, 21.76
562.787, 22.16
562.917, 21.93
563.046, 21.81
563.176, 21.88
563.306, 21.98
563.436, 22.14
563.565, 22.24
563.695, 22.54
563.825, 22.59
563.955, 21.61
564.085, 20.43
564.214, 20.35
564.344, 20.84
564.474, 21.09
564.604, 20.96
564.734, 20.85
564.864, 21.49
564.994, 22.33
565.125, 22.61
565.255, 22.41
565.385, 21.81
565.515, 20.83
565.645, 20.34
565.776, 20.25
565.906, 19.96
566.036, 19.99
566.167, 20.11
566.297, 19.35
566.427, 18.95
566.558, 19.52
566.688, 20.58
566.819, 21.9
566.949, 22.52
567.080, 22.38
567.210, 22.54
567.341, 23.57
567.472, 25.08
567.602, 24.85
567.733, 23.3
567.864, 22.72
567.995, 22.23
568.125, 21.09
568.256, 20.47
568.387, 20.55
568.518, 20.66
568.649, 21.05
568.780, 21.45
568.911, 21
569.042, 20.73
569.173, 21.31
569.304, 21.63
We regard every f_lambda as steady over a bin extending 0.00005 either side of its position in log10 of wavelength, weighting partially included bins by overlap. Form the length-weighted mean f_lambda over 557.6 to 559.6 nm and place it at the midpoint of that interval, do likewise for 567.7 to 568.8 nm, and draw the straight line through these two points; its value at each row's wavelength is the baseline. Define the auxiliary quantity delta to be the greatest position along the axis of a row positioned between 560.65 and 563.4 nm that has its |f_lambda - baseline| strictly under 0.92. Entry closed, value 563.176 nm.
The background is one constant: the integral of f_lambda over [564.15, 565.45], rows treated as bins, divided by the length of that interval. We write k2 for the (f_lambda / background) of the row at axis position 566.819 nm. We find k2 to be 1.02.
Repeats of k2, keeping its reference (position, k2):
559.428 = 0.97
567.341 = 1.10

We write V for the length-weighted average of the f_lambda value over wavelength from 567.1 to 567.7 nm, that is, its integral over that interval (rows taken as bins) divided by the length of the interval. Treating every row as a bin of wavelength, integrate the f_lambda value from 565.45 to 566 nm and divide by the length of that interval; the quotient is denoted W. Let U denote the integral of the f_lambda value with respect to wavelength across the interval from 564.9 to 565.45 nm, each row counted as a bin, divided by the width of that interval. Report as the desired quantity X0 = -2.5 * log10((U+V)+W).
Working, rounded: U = 22.2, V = 23.9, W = 20.3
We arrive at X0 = -4.56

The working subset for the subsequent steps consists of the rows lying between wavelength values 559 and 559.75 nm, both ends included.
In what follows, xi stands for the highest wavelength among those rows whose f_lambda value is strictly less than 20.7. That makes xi 559.299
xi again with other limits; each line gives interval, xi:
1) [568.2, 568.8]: 568.518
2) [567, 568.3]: 568.256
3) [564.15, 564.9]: 564.214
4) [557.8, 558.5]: 558.398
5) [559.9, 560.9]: 560.201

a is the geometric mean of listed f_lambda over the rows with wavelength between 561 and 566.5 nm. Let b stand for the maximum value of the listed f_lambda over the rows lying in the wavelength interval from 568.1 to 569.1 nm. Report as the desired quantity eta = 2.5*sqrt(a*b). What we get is 53.2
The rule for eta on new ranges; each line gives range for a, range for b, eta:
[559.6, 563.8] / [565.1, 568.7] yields 58.0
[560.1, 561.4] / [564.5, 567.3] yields 55.3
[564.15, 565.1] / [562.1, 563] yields 54.1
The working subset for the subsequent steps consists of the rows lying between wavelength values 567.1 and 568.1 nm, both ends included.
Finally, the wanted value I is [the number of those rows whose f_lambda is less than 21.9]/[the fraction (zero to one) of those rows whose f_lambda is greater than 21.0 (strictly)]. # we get 0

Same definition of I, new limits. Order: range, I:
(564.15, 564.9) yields 18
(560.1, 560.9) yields 1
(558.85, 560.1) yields 40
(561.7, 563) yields 13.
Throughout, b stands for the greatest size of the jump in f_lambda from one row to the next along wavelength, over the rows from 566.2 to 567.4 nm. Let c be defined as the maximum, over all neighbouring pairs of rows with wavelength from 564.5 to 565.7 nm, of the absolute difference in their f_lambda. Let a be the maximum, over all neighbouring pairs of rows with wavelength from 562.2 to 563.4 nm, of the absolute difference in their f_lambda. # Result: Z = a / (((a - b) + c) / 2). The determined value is 4.34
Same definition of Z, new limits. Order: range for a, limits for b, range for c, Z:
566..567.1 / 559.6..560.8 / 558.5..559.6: 1.65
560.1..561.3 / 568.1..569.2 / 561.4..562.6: 1.96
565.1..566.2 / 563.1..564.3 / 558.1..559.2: 1.90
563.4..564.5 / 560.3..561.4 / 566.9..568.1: 1.47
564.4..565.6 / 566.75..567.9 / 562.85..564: 4.78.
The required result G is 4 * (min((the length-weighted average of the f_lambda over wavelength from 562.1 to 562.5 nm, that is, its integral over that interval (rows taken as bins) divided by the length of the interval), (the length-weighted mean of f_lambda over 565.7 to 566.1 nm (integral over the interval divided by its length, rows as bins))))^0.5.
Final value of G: 17.9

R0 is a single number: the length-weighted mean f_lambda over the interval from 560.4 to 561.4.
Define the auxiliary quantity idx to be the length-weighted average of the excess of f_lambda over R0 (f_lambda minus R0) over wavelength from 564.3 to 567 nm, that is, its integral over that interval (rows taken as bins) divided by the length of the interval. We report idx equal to -0.85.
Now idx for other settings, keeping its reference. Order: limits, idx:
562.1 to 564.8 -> -0.26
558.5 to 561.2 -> -0.91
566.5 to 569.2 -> 0.16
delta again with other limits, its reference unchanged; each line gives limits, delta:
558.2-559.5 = 559.428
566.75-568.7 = 568.649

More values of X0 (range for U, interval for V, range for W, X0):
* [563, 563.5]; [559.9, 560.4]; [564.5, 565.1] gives -4.51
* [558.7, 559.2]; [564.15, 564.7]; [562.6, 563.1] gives -4.49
